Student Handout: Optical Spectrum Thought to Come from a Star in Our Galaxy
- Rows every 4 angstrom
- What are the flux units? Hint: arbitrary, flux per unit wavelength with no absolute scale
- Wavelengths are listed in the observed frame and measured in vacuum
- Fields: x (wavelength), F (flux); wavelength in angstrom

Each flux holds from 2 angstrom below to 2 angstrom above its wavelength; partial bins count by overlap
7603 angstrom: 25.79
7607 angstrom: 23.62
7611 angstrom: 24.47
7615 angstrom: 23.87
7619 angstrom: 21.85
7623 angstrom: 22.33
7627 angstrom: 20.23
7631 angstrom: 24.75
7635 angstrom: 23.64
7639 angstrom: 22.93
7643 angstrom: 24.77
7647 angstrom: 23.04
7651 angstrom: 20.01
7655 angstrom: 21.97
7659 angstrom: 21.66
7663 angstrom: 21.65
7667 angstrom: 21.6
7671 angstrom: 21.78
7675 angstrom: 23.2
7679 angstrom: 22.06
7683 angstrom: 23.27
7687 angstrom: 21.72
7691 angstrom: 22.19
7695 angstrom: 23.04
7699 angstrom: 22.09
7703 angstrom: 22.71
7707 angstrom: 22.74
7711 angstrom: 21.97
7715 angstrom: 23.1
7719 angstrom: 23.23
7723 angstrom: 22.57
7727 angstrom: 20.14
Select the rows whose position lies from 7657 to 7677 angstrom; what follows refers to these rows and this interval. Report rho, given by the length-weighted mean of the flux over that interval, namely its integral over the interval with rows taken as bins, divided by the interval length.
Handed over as 22.0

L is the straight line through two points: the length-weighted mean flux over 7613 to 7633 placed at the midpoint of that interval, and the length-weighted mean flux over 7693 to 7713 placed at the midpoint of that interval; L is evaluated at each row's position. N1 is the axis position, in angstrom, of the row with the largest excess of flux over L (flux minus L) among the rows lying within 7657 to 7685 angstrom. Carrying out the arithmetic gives 7683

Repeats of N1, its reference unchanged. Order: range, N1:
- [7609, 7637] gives 7631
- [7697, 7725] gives 7719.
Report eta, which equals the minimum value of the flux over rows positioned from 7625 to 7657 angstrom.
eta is 20.01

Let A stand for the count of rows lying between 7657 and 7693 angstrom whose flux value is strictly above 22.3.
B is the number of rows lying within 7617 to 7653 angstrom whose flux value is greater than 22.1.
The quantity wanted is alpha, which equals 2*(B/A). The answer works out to 6.0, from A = 2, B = 6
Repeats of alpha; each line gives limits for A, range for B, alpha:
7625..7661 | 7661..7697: 1.6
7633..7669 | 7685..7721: 3.0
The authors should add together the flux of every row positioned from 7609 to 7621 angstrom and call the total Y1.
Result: 70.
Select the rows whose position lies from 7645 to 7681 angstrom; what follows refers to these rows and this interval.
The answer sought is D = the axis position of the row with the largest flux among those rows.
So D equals 7675 angstrom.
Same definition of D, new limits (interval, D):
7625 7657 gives 7643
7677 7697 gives 7683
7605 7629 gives 7611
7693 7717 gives 7715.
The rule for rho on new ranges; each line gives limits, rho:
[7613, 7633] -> 22.6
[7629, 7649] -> 23.8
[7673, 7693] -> 22.5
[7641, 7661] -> 22.3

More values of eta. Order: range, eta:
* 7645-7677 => 20.01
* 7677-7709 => 21.72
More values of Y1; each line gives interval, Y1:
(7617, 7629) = 64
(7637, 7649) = 71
